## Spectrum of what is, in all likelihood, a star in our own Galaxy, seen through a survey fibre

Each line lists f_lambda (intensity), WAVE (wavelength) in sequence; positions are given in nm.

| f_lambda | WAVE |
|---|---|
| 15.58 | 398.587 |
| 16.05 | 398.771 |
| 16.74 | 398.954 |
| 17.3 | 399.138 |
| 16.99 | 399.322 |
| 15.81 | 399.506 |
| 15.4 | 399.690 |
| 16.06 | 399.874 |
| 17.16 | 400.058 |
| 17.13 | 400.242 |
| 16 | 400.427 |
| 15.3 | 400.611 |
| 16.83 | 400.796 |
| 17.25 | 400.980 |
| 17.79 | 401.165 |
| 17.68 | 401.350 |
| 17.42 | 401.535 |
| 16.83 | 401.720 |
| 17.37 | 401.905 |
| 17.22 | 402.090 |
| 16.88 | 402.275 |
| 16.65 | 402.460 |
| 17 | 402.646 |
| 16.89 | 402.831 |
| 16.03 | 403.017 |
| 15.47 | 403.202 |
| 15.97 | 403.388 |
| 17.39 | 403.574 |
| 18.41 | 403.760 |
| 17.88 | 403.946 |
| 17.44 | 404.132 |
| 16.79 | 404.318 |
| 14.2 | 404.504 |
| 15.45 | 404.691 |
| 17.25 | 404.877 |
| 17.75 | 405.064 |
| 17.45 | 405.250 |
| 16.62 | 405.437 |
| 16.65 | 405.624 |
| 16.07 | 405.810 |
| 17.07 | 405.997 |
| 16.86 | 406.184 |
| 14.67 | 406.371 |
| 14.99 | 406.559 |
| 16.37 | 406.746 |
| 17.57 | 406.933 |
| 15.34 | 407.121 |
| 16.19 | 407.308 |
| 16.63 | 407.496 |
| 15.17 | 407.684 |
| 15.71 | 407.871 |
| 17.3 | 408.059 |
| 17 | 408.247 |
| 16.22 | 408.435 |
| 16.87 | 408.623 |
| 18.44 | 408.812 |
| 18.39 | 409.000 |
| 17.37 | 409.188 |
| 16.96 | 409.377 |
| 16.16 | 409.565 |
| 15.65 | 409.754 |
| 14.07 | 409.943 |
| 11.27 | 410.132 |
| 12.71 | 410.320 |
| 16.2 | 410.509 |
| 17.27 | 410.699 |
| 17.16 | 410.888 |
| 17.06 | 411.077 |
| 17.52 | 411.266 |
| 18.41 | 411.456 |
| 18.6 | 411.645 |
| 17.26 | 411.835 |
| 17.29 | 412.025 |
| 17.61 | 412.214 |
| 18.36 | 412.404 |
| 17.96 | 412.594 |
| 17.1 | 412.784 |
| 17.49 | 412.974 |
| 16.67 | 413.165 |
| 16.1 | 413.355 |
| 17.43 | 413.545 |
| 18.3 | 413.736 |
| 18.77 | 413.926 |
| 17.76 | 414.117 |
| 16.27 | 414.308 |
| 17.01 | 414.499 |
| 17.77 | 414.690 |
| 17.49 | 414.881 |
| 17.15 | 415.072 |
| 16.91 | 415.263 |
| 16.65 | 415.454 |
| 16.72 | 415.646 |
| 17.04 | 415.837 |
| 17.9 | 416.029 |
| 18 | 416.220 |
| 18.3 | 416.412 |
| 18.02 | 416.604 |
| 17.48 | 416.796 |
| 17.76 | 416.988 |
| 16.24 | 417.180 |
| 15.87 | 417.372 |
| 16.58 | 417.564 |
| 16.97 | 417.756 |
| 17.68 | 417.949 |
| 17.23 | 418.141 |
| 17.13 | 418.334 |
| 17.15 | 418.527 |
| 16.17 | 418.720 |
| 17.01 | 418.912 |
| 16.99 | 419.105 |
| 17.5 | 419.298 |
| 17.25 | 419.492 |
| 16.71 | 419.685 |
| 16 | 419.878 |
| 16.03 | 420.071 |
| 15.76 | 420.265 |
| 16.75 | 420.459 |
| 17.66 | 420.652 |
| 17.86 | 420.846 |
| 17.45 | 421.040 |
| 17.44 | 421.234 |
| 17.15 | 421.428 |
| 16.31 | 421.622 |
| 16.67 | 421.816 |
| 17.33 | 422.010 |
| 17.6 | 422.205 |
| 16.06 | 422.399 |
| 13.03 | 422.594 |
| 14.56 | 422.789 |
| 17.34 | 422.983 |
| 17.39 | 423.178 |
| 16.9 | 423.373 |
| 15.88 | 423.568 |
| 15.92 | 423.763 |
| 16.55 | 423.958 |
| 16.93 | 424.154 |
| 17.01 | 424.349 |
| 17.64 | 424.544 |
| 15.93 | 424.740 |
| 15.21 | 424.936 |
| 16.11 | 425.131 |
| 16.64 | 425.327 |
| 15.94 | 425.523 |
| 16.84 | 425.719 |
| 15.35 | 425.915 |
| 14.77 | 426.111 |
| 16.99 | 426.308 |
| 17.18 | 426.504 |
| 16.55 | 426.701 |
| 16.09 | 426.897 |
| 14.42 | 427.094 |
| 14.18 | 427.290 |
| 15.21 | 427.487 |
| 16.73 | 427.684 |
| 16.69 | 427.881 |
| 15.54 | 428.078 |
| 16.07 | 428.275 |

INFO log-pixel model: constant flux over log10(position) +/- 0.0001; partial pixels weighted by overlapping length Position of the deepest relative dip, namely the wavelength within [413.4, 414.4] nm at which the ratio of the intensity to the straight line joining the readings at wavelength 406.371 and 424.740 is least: 414.308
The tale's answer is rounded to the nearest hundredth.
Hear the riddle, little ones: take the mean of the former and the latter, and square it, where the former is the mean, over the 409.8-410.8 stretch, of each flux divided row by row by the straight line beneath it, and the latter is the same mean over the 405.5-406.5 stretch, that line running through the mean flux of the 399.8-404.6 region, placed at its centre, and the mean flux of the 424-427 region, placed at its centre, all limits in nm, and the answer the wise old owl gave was 0.84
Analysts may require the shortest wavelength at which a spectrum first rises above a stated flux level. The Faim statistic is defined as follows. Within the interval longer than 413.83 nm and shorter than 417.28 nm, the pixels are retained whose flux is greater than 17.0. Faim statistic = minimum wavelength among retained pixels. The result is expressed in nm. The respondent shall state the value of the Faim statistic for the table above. 413.926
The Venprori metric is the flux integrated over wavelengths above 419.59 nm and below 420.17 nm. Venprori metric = 9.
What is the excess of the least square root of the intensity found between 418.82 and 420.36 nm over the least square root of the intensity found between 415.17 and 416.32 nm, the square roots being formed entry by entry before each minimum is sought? -0.11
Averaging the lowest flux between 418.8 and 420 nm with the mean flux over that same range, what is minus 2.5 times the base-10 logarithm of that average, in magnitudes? -3.04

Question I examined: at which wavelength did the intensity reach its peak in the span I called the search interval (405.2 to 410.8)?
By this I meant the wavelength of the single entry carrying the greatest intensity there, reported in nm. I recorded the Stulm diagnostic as 408.812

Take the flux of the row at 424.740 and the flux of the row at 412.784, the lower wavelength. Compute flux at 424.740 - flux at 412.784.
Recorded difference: -1.17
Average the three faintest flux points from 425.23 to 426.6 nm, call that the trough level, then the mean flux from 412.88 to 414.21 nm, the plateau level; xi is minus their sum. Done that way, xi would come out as -32.9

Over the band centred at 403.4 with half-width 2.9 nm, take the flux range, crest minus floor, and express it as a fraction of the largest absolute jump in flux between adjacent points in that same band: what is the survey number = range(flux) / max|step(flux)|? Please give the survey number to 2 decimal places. 1.63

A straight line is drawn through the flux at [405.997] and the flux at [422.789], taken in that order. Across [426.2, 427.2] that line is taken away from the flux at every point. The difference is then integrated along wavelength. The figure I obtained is 2.2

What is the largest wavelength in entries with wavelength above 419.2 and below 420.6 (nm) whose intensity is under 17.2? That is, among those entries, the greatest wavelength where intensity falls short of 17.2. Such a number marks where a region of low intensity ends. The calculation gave 420.459 nm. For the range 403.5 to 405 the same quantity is 404.691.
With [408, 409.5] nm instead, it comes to 409.377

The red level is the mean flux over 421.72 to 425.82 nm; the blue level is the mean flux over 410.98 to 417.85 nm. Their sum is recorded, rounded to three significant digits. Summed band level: 33.7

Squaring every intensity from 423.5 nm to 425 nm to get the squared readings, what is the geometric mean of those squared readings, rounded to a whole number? 268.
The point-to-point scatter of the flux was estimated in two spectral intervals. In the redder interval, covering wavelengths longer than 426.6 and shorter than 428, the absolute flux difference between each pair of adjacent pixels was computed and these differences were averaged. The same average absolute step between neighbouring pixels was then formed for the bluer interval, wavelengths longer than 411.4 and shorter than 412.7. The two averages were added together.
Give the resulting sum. 1.33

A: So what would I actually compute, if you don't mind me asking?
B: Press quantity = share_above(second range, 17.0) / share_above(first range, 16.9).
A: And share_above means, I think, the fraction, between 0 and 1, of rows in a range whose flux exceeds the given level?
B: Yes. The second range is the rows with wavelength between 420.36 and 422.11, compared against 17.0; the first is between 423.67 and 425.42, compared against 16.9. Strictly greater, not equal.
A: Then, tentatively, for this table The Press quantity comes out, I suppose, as 2.0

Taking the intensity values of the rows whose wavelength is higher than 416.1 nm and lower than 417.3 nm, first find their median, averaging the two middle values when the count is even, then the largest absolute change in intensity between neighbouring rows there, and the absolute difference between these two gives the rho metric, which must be 16.4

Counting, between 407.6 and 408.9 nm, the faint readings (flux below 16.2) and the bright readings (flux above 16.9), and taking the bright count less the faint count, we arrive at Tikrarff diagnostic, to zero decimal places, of 1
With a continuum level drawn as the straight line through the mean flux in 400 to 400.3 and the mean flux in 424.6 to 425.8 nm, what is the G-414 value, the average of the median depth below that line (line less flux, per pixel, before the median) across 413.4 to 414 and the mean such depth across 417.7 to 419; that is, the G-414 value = -1.2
